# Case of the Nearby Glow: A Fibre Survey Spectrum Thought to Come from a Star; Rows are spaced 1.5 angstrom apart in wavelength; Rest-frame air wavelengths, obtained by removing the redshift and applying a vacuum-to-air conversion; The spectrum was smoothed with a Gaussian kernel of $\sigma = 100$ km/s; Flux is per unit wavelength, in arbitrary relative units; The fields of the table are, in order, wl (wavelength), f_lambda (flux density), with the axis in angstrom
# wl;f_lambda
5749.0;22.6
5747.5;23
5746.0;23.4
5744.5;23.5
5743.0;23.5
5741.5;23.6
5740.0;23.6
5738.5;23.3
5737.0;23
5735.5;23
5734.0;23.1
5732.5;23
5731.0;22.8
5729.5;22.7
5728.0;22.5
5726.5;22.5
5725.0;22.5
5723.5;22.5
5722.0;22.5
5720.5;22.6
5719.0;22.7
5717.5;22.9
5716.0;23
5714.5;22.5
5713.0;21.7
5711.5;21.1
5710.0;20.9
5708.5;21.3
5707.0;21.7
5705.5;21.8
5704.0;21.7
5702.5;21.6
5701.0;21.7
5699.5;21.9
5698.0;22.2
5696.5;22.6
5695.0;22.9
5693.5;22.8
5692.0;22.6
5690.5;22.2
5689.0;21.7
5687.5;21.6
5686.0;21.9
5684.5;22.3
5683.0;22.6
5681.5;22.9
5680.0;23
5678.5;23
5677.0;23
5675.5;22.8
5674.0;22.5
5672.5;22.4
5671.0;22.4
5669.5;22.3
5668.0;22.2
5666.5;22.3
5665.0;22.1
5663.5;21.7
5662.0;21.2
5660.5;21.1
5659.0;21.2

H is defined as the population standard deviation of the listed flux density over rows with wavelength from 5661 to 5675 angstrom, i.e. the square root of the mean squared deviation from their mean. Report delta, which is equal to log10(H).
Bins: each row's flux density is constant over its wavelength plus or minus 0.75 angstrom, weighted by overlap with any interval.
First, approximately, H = 0.39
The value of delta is -0.40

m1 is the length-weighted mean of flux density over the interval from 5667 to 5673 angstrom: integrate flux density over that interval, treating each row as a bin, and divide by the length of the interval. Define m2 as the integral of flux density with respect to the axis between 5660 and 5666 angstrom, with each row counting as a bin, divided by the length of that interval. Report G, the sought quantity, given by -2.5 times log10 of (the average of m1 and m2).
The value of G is -3.35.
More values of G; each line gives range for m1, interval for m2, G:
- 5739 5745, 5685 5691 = -3.39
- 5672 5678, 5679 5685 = -3.39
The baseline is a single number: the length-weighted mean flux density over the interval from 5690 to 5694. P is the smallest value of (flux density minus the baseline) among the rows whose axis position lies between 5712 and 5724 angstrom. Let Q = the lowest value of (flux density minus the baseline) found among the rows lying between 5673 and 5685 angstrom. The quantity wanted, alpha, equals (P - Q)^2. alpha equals 0.36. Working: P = -0.84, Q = -0.2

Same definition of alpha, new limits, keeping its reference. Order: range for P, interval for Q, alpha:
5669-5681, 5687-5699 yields 0.49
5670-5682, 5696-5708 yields 0.64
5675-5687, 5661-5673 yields 0.49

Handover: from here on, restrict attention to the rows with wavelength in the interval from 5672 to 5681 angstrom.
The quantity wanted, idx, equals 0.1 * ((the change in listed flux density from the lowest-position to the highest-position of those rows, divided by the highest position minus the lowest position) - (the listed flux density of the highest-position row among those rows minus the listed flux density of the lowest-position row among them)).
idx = -0.05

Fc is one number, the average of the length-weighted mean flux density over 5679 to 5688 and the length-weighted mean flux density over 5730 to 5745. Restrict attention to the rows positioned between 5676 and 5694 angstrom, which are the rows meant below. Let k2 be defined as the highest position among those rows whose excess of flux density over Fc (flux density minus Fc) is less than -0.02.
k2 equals 5693.5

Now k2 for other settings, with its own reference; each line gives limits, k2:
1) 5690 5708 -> 5707.0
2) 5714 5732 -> 5731.0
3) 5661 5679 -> 5675.5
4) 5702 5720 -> 5719.0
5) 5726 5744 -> 5731.0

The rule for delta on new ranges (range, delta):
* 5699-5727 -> -0.22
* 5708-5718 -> -0.09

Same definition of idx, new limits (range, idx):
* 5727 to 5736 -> -0.04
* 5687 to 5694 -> -0.10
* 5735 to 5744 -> -0.04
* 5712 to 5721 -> -0.08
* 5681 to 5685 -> 0.04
